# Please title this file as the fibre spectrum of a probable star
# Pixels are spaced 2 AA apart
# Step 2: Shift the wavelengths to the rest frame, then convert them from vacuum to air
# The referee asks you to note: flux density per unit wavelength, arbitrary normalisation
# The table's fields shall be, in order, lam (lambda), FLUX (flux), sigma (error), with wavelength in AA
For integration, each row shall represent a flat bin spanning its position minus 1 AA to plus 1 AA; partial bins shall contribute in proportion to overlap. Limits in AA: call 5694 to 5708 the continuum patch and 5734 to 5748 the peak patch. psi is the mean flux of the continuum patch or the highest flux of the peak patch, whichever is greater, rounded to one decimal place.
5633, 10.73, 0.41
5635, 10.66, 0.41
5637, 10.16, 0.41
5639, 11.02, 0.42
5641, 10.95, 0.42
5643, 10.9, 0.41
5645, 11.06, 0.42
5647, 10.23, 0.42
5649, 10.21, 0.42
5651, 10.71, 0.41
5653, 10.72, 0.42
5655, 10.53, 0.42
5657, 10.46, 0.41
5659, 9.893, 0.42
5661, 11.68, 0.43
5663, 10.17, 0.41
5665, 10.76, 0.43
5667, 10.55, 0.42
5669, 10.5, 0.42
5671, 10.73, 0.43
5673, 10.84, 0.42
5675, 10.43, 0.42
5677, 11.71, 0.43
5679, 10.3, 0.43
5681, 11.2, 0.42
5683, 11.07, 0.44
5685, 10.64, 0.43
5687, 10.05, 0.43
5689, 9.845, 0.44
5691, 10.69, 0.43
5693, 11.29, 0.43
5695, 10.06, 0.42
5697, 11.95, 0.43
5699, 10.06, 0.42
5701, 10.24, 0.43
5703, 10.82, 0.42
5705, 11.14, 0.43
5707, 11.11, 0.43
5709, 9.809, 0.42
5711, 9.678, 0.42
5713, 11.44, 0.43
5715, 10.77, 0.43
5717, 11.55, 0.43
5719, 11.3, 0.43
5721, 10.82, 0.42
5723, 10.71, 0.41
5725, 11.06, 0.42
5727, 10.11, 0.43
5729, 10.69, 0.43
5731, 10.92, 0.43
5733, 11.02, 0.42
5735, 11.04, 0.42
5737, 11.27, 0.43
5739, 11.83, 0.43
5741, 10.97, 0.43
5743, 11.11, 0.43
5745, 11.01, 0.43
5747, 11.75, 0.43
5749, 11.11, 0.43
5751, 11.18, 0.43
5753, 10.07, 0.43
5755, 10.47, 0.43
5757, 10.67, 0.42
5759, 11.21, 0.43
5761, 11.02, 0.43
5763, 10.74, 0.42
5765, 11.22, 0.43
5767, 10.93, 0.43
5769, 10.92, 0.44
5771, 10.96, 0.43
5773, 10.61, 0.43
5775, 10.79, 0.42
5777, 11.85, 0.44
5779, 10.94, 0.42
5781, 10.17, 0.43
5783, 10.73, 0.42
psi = 11.8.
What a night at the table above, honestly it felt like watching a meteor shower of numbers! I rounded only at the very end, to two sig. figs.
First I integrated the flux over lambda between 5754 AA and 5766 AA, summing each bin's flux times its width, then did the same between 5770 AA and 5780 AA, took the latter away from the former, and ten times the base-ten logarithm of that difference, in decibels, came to 13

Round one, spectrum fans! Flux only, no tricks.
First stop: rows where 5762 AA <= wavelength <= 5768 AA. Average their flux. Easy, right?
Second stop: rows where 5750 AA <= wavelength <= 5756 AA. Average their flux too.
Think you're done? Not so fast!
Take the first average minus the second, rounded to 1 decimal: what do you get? 0.4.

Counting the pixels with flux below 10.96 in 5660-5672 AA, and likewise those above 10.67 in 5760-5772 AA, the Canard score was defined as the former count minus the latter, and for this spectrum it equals -1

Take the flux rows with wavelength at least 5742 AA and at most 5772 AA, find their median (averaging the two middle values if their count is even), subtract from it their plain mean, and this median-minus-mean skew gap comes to 0.052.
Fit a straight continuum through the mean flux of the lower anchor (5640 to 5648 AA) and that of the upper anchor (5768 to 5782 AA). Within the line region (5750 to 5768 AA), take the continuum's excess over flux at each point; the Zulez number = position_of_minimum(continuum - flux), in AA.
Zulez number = 5765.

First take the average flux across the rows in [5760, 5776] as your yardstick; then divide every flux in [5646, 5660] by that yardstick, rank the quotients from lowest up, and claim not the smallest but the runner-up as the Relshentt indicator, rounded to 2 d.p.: 0.94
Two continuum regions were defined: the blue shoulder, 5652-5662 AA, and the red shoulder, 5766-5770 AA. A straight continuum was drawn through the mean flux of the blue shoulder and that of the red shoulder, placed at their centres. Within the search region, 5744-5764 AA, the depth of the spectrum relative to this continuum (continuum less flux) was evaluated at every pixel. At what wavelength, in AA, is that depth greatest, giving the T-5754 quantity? 5753 AA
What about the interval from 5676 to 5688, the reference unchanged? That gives 5687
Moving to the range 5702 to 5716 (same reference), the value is 5711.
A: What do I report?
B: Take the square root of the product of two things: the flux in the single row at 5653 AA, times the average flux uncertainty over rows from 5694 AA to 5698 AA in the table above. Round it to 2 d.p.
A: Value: 2.13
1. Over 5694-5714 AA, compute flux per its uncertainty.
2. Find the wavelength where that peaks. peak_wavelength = 5697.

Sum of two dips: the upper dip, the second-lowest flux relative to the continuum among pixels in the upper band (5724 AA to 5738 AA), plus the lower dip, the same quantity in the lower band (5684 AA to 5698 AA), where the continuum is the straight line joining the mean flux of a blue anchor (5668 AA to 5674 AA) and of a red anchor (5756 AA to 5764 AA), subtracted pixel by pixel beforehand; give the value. -0.8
